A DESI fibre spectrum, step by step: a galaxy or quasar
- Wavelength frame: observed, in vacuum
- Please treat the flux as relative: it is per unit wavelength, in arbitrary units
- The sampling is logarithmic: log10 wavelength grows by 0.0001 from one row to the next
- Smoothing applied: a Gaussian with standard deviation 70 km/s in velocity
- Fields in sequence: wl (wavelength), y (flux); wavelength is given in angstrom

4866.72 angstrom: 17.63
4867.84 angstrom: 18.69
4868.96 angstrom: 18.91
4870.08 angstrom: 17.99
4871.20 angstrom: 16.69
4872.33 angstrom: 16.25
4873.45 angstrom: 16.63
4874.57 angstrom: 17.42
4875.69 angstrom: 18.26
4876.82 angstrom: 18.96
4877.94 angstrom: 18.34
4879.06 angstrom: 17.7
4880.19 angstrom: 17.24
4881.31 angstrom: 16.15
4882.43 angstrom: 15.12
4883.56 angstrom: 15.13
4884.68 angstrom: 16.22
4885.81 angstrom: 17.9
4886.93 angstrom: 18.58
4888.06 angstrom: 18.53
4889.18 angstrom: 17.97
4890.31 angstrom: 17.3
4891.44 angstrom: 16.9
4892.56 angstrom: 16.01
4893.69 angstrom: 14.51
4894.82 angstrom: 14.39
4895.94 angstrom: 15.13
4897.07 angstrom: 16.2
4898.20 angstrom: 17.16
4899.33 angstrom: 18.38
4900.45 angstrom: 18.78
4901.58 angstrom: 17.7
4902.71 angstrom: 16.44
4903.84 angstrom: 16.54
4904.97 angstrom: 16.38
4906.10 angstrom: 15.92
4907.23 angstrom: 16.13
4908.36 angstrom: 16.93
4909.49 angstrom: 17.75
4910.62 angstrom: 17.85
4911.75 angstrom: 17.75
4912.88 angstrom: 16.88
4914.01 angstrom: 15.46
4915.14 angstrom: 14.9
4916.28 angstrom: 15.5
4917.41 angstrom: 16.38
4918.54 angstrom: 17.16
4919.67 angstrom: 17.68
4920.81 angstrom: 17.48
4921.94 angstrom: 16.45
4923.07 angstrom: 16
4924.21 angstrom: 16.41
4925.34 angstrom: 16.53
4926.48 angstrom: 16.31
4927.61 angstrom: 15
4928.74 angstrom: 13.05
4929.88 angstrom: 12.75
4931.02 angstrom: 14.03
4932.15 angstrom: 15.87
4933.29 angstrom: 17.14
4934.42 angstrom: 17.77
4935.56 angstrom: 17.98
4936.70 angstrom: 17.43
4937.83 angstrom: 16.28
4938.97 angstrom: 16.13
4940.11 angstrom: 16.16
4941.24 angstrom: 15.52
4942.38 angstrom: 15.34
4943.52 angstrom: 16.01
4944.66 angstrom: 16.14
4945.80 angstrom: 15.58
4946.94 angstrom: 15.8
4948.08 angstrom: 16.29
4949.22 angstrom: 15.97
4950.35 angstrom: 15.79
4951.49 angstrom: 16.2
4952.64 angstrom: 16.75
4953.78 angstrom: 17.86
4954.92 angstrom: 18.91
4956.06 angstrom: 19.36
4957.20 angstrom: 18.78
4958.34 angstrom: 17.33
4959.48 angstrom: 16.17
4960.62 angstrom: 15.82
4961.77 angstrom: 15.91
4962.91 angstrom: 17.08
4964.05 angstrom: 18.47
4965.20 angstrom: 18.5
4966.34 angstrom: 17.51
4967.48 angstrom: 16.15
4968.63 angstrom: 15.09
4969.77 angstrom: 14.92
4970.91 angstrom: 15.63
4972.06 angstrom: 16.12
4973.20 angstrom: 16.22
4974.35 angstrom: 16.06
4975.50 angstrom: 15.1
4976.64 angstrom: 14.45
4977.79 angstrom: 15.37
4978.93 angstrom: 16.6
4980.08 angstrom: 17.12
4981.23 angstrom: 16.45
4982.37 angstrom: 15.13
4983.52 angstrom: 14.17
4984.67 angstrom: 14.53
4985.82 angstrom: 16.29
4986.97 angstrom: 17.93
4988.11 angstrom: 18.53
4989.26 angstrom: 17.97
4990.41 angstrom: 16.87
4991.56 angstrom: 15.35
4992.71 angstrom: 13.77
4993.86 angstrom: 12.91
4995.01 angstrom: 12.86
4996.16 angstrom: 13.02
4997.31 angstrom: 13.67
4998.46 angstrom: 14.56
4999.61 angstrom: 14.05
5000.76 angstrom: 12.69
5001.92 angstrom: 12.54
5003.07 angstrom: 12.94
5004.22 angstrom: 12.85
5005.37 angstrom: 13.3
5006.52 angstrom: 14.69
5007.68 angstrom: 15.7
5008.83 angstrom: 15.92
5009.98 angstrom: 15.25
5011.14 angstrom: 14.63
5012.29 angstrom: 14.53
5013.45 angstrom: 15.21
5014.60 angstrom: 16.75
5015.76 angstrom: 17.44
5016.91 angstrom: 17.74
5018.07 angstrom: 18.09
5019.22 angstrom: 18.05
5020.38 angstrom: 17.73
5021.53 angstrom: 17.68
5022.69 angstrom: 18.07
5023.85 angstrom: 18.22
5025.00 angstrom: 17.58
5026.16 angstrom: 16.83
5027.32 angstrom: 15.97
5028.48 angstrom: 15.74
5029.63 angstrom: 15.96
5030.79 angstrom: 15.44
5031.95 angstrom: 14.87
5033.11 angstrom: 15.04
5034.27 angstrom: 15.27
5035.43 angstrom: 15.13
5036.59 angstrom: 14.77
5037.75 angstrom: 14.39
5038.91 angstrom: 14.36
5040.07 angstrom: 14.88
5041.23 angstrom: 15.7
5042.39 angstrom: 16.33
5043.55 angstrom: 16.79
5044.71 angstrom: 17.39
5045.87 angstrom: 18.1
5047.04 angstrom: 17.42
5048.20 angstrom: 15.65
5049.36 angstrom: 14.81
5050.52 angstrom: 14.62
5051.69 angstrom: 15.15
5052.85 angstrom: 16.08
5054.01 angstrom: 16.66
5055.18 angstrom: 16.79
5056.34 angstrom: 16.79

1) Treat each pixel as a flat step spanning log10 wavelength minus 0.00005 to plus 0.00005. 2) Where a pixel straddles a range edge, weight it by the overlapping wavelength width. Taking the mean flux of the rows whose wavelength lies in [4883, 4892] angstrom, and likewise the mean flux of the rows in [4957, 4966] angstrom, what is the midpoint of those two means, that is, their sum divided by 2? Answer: 17.3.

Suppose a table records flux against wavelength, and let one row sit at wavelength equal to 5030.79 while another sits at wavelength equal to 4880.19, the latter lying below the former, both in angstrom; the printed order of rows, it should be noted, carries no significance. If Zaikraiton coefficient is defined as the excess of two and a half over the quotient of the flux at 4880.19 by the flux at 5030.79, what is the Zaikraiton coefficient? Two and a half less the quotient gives 1.38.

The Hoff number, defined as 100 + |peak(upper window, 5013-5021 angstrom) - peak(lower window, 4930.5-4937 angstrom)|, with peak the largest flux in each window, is 100.1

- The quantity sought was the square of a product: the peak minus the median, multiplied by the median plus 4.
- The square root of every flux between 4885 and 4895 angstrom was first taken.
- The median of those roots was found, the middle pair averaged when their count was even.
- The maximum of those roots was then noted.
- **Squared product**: 2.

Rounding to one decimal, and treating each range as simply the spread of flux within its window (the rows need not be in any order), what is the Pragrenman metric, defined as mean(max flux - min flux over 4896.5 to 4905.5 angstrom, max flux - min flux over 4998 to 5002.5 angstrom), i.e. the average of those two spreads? 2.3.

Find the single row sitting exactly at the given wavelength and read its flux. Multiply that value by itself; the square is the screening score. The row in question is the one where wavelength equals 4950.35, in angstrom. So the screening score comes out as 249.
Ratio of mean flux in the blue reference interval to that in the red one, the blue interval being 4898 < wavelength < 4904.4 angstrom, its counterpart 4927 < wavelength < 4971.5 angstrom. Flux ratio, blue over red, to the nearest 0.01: 1.07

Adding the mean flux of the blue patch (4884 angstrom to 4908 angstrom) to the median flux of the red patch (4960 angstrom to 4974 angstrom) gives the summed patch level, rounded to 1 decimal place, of 32.9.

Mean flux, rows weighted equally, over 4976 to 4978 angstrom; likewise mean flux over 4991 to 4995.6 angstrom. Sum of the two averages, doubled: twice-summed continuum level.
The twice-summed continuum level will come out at 57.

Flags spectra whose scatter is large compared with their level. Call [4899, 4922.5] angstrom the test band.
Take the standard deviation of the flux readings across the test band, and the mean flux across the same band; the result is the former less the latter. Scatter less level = -15.9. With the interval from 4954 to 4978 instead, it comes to -15.2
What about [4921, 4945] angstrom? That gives -14.6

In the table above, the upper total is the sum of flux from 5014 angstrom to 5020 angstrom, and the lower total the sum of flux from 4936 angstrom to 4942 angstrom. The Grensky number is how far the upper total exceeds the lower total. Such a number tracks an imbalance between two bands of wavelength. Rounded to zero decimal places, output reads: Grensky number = 7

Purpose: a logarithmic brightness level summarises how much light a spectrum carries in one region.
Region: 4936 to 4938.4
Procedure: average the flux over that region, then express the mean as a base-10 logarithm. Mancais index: 1.23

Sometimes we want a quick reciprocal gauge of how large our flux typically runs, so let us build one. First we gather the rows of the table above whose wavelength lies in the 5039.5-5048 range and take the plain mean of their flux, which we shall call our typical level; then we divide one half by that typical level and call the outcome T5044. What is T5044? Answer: 0.030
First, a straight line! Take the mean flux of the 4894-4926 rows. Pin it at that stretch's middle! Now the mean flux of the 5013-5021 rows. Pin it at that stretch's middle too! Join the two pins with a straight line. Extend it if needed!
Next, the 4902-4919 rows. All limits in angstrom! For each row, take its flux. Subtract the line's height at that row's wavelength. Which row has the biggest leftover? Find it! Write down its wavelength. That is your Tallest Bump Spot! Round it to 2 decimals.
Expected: 4910.62 angstrom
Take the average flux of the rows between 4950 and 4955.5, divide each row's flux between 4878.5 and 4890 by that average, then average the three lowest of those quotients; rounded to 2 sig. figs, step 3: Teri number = 0.90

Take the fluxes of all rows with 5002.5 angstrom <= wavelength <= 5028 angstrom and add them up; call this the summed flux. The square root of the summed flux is 18.8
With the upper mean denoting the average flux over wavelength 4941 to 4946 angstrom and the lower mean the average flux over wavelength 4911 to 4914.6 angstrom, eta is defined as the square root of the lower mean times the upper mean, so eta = 16.2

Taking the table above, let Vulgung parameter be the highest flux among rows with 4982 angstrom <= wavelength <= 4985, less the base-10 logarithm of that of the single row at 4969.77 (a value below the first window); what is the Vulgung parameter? 14.0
